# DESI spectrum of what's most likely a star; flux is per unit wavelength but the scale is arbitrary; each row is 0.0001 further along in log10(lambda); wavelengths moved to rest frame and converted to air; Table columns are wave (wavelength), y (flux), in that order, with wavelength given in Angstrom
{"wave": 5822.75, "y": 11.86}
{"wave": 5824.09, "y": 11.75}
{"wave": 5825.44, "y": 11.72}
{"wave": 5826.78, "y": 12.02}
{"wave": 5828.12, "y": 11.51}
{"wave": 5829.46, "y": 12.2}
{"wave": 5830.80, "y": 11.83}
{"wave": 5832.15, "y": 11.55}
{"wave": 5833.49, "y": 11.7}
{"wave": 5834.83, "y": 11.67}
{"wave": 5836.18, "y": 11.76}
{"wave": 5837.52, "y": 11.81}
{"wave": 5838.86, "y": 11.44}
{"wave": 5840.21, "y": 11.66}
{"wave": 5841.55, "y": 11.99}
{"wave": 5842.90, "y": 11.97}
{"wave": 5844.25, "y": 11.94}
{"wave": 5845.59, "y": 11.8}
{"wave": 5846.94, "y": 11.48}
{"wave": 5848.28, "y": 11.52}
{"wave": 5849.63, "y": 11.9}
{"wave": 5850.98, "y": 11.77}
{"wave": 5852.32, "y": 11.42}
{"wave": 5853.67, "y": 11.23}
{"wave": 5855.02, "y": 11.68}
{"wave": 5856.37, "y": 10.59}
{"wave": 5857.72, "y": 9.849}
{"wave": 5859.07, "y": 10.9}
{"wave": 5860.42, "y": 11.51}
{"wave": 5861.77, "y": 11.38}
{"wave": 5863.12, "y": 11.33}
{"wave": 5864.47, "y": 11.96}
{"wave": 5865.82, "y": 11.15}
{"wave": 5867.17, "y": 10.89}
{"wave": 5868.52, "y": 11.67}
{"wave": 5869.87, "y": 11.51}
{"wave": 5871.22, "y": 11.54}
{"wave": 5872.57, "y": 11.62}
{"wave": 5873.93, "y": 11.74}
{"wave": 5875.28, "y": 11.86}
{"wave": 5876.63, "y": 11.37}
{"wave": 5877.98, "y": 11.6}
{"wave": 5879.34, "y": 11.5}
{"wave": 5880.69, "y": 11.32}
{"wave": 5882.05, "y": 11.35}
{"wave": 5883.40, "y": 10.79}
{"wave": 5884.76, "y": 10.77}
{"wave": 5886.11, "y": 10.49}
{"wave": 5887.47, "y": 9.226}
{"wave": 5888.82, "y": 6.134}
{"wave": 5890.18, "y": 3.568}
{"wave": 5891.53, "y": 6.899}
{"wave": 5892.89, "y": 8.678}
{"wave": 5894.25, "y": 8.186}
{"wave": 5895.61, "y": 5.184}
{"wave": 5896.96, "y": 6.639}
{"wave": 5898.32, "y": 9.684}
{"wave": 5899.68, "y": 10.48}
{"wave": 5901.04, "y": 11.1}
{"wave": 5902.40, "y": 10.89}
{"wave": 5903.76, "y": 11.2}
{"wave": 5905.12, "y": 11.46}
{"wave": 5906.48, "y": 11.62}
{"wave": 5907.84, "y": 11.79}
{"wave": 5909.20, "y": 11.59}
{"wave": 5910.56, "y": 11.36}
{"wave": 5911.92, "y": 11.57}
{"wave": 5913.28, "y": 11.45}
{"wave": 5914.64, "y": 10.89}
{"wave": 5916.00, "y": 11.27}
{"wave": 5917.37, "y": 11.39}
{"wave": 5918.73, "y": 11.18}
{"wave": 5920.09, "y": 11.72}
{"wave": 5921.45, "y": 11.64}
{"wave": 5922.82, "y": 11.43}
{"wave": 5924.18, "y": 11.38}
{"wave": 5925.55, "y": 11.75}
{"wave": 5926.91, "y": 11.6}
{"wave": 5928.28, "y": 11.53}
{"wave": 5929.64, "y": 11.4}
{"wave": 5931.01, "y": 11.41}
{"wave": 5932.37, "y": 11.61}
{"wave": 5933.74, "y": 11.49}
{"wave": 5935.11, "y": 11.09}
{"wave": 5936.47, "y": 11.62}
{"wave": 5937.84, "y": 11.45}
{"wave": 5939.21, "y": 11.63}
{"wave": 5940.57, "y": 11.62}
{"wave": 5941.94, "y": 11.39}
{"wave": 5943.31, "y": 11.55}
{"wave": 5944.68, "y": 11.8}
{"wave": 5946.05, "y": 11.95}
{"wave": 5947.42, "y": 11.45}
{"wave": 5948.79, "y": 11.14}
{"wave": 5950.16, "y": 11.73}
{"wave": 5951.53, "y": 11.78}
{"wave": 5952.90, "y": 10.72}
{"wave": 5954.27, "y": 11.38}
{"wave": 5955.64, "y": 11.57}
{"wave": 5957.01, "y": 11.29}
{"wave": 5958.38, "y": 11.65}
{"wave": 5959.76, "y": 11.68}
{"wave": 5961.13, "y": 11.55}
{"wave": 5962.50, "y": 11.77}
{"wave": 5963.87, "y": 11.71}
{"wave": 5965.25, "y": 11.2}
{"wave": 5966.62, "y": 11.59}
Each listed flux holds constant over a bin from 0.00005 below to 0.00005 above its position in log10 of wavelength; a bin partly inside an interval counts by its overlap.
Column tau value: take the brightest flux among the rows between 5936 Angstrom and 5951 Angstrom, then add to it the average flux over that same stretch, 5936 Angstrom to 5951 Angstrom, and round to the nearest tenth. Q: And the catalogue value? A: 23.5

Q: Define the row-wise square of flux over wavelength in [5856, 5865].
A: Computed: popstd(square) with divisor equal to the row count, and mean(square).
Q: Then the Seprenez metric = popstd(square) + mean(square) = 137.1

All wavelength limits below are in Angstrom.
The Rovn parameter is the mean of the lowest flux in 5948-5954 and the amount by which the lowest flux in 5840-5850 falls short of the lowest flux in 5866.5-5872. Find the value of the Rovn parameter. 5.1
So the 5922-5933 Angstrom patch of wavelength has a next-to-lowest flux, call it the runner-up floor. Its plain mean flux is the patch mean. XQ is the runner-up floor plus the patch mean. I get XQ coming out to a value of 22.9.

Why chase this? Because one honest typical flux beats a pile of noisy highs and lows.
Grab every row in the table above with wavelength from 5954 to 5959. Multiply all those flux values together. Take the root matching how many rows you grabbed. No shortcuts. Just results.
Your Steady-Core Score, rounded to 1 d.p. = 11.5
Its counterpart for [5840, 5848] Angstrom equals 11.8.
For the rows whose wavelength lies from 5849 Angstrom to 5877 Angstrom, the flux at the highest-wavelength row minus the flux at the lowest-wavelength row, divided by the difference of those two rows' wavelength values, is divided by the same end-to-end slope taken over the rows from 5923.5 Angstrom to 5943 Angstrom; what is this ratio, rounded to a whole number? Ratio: -35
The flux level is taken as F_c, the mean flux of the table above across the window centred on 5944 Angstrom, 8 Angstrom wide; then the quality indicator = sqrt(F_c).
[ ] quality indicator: 3.41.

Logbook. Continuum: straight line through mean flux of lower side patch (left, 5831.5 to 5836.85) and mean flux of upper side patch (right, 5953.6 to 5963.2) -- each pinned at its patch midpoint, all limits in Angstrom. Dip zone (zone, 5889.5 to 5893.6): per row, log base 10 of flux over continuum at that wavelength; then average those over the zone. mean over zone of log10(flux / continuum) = -0.29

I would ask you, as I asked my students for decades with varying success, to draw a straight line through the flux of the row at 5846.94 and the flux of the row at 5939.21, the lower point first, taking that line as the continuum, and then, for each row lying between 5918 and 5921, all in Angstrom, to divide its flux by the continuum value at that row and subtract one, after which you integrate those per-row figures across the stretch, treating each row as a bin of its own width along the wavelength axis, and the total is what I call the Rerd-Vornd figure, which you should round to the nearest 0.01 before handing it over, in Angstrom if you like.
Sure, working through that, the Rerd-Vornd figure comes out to -0.03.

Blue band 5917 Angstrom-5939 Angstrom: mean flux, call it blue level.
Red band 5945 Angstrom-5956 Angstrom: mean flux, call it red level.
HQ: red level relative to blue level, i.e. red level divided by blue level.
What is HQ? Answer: 1.00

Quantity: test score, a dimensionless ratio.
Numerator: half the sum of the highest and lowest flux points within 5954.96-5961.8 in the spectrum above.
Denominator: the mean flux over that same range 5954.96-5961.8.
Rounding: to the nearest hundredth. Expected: 0.99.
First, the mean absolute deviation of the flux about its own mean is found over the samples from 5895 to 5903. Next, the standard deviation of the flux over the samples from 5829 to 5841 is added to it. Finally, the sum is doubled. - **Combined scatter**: 4.5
